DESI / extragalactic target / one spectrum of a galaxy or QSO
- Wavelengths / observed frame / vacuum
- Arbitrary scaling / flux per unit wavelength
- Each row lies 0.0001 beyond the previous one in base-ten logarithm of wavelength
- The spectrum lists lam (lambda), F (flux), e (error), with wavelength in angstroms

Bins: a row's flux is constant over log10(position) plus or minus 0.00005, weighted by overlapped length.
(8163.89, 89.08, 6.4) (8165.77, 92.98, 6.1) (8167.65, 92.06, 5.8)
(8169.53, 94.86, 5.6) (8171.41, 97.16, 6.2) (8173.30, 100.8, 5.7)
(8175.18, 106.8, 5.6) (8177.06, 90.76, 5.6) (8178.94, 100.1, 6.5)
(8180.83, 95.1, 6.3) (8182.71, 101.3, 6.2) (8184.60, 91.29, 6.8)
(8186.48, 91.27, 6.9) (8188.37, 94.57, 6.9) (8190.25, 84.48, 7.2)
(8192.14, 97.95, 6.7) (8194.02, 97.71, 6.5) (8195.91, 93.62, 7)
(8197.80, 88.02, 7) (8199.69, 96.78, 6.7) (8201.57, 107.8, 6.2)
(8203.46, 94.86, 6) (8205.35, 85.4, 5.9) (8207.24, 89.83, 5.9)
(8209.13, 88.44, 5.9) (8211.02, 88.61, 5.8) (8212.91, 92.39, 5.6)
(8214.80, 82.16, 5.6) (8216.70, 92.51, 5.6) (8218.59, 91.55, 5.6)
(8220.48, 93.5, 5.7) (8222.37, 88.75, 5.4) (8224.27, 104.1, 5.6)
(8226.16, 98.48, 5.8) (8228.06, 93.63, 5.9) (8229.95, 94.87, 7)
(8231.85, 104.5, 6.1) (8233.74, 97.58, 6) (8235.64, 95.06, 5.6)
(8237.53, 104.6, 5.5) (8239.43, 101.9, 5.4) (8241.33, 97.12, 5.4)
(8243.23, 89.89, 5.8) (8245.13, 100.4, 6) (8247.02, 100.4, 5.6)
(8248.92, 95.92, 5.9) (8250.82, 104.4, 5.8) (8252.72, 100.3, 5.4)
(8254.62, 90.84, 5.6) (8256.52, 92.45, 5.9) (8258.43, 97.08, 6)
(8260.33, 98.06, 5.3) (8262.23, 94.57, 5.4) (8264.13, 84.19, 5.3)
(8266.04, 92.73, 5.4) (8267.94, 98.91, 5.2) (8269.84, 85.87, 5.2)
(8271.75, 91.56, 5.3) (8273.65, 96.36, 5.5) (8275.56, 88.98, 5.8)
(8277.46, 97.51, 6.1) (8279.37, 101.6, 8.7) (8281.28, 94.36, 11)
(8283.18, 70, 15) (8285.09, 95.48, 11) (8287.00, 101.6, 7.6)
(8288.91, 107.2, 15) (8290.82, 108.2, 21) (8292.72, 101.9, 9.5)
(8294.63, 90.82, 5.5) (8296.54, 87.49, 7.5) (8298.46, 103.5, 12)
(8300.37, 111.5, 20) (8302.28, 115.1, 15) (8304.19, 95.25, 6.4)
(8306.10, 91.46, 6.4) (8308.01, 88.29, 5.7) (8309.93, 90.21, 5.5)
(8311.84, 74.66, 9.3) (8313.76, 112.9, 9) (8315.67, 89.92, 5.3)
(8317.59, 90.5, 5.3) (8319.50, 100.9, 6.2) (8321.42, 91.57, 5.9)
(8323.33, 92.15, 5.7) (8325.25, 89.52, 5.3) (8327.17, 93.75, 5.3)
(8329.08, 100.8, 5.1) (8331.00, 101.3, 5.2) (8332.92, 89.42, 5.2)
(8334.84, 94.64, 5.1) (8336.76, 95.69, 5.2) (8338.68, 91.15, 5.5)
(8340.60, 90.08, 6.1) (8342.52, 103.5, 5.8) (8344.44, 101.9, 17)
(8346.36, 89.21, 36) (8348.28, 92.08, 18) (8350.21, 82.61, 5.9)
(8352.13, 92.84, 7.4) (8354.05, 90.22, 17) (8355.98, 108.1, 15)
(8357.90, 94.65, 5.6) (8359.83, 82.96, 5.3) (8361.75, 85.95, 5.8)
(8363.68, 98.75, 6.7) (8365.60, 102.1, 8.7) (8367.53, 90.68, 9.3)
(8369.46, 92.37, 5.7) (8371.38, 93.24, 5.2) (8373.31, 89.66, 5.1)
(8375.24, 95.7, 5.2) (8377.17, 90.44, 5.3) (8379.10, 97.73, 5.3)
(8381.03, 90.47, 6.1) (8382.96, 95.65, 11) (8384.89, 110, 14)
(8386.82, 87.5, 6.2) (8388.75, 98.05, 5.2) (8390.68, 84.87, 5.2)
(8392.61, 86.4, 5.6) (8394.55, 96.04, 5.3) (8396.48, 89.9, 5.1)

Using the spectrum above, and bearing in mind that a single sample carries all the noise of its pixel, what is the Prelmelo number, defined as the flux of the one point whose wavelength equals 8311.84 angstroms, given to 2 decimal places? 74.66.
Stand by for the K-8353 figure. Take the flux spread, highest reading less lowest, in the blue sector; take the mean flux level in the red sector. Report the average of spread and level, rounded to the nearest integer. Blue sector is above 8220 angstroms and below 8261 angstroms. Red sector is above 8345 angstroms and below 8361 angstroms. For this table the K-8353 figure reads 54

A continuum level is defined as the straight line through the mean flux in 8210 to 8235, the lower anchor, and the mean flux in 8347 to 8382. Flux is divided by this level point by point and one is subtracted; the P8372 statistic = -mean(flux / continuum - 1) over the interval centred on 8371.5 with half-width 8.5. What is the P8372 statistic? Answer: -0.019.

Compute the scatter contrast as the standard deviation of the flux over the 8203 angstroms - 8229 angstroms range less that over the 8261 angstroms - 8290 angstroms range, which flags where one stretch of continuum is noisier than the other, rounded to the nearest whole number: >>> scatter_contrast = -3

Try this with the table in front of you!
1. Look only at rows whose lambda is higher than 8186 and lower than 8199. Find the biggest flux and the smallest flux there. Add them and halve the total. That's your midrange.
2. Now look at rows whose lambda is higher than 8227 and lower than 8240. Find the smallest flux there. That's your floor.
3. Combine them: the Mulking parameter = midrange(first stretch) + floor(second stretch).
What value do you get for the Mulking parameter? 185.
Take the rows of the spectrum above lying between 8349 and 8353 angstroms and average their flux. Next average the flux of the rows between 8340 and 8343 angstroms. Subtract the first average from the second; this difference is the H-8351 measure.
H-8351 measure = 9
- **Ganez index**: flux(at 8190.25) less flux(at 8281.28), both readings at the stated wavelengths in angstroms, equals -10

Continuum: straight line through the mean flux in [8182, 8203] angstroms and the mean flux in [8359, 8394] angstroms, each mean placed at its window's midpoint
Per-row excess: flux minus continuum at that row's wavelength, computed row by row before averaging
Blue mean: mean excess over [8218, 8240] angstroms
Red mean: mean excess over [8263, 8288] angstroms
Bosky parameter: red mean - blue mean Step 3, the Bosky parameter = -4.6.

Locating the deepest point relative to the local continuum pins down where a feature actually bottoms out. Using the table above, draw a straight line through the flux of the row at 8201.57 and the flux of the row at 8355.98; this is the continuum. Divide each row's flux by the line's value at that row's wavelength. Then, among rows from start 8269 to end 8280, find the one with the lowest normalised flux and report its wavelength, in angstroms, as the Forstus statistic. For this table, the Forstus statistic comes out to 8269.84 angstroms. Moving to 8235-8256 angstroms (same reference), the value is 8243.23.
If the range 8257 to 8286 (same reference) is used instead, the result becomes 8283.18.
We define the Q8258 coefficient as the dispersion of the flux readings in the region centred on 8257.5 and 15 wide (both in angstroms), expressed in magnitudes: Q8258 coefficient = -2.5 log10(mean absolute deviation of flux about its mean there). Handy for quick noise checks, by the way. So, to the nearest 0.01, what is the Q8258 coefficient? -1.69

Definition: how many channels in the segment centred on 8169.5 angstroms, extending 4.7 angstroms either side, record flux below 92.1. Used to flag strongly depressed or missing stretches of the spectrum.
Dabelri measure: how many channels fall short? 1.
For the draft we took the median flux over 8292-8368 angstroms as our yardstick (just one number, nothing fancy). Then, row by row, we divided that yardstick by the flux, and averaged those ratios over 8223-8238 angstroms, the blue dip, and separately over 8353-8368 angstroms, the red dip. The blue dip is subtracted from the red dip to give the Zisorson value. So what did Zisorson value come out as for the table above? 0.05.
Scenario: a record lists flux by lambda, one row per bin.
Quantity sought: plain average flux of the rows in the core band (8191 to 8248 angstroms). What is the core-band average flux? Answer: 95.1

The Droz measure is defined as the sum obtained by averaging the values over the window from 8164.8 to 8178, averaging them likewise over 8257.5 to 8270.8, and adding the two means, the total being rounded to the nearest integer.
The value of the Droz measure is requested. 190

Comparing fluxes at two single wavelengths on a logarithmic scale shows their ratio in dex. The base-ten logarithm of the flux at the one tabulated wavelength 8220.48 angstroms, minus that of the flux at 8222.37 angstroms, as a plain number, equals 0.02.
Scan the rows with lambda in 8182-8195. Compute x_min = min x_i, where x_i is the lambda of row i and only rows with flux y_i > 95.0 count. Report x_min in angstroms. 8182.71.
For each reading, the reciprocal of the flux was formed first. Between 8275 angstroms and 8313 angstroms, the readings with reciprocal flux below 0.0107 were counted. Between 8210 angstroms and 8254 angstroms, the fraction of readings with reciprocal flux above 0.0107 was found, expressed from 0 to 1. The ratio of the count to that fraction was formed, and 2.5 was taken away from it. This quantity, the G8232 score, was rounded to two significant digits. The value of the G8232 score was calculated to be 37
